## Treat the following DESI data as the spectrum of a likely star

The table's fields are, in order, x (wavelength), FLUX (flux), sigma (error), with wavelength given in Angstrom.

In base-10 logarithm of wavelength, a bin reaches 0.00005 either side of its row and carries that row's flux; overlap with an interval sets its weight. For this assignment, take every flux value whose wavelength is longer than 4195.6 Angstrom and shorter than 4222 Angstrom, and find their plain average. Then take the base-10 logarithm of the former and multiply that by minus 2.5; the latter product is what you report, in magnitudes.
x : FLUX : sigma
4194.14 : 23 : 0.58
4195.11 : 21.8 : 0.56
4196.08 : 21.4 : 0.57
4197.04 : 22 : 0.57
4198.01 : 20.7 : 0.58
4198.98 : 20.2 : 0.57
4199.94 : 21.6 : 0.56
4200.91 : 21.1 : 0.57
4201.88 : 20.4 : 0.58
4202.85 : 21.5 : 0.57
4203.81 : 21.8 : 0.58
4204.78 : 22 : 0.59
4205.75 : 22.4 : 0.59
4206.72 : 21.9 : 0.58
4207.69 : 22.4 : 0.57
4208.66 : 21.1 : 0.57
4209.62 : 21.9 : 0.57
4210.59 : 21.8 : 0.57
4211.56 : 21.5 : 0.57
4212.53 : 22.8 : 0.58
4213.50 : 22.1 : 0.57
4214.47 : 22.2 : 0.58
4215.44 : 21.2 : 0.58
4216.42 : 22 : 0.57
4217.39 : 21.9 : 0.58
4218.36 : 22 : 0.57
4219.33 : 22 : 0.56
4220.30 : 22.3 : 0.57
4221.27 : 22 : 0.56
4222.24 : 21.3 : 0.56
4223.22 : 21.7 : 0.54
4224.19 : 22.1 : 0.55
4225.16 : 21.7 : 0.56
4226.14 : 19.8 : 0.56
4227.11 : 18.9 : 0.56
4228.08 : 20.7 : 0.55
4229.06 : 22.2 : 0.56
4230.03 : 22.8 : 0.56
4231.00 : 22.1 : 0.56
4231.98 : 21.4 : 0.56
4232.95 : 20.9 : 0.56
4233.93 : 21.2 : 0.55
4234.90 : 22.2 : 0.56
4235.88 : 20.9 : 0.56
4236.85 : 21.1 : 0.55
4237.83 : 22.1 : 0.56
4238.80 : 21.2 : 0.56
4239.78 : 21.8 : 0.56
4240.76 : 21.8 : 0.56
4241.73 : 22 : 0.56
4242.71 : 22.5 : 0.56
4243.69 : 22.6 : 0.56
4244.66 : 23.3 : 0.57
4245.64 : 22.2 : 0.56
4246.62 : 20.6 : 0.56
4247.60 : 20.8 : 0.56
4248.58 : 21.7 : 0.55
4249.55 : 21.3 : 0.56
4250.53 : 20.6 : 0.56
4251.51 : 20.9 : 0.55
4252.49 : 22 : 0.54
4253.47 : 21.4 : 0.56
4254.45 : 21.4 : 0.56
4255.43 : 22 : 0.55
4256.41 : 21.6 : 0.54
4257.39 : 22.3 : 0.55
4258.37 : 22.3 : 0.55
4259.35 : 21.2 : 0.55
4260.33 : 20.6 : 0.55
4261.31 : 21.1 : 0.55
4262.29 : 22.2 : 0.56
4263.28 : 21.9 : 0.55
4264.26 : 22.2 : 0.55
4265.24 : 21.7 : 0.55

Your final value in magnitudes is -3.342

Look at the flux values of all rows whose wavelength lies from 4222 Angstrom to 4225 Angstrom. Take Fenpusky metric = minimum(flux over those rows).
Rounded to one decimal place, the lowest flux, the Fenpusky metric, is 21.3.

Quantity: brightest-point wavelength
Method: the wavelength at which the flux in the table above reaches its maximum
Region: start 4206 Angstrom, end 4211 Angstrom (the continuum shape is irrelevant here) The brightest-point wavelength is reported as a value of 4207.69 Angstrom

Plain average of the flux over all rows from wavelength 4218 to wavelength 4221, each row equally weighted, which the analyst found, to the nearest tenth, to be 22.1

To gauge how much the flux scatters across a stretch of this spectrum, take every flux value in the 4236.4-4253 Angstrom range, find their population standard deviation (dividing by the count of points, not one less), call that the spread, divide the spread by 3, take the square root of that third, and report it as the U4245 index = 0.496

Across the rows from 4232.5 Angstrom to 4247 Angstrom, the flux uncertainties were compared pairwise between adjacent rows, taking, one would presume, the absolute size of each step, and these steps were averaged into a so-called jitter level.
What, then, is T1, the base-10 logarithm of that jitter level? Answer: -2.37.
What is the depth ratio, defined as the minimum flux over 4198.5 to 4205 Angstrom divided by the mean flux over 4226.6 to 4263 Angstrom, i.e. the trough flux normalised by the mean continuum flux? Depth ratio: 0.937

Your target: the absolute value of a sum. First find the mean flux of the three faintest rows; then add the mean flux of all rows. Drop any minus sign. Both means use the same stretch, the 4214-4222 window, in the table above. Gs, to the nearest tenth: 43.6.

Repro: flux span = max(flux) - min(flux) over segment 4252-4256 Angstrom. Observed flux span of 0.6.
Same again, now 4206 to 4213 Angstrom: 1.7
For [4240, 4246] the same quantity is 1.5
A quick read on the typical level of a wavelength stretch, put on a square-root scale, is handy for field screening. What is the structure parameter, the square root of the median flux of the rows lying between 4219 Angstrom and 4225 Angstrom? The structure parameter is 4.690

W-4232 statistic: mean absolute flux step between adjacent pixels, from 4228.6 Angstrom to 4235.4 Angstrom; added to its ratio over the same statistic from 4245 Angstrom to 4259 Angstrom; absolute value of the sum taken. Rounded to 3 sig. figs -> 1.73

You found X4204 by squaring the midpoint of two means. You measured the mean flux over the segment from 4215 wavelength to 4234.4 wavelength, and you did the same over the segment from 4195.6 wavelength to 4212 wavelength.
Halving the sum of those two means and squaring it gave 463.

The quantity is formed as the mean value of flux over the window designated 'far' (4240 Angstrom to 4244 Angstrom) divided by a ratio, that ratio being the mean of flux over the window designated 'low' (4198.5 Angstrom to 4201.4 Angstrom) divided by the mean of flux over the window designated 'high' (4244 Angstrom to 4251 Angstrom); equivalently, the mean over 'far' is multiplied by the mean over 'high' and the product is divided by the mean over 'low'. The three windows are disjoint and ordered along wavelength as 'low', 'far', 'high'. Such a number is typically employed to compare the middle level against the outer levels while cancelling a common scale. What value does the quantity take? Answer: 22.8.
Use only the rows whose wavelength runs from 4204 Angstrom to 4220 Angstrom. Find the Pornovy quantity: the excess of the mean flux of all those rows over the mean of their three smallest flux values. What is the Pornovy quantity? 0.7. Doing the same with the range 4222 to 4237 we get 1.5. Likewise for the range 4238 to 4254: 1.0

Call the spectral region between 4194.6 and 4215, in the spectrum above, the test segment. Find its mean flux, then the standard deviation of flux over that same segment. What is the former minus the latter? 21.0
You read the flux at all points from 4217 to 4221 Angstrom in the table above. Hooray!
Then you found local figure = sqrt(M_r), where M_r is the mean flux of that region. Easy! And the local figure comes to 4.70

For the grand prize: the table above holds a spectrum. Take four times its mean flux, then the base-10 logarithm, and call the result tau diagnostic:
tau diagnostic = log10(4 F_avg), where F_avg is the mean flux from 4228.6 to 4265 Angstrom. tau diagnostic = 1.94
